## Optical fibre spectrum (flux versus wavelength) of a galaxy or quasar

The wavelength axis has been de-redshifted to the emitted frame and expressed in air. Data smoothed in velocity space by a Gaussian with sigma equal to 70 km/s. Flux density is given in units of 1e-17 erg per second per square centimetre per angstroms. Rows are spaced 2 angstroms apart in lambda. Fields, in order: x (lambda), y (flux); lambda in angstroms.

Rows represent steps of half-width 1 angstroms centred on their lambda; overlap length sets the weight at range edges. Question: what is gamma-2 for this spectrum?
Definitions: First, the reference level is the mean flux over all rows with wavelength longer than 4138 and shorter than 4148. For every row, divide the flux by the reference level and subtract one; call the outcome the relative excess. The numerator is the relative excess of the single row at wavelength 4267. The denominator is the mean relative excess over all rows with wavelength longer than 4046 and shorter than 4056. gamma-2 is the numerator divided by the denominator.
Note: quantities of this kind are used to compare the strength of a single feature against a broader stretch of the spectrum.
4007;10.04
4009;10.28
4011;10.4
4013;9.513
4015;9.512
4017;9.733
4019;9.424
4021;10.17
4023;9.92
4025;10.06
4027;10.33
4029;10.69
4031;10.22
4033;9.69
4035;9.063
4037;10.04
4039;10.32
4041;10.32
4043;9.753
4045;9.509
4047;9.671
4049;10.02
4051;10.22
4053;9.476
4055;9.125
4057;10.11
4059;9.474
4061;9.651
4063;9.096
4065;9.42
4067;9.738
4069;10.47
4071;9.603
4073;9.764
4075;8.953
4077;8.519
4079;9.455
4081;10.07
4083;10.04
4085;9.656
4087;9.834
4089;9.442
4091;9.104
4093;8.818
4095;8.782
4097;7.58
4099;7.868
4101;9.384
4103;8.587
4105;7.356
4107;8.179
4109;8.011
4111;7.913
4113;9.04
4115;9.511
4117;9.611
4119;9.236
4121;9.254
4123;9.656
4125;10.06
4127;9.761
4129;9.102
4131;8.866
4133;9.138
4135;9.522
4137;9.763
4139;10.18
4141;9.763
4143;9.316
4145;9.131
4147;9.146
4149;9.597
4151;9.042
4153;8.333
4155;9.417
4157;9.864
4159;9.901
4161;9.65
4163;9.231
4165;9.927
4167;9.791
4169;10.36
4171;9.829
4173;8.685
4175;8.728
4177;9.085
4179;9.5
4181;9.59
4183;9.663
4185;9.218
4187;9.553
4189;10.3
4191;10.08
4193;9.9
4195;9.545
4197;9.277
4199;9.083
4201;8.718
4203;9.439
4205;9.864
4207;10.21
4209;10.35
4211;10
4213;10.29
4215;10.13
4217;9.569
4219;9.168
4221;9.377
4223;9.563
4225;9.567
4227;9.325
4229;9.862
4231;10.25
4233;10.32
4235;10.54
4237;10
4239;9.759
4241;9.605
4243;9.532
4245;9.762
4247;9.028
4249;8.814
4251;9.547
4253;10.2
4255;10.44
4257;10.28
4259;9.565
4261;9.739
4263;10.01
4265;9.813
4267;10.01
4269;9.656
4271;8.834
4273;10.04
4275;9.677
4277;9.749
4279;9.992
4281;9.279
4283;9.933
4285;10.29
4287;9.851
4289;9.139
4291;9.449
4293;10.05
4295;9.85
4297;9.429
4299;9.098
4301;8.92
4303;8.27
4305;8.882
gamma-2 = 2.6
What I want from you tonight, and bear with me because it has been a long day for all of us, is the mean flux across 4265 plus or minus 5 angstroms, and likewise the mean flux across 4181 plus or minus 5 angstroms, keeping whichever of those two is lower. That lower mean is 9.4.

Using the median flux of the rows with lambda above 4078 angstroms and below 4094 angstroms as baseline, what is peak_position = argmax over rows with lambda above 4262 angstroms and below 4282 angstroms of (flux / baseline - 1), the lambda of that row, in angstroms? 4273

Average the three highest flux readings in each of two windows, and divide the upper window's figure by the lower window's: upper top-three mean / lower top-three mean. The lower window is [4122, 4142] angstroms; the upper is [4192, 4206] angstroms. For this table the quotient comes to 0.98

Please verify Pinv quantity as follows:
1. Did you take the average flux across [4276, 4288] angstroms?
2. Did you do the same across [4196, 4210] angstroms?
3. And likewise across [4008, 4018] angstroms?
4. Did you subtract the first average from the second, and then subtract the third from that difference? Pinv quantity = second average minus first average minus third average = -10.2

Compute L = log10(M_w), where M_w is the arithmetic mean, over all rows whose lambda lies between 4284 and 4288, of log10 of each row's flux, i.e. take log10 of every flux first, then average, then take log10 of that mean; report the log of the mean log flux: 0.0013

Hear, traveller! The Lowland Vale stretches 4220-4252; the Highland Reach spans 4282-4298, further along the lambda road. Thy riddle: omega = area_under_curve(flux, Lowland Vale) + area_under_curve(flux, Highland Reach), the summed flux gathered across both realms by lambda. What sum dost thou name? 466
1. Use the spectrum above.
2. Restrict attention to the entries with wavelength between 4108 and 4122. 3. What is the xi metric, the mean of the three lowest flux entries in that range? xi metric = 8.32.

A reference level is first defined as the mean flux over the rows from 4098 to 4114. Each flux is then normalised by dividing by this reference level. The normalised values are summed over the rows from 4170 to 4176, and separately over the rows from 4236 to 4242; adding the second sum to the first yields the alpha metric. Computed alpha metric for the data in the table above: 6.8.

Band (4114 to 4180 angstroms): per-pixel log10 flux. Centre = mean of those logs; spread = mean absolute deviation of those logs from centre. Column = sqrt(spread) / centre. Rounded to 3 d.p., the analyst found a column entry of 0.134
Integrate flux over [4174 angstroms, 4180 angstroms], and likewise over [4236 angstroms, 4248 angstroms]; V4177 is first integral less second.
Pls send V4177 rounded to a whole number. -61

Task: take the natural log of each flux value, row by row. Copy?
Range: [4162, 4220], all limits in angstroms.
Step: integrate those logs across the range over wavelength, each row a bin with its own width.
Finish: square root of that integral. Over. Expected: 11.5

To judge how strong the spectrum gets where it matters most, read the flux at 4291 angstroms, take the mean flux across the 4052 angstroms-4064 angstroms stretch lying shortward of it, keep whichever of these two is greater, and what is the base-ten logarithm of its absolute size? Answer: 0.98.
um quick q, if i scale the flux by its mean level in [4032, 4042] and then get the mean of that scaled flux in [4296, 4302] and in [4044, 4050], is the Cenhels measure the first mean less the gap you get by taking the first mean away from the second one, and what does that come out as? 0.87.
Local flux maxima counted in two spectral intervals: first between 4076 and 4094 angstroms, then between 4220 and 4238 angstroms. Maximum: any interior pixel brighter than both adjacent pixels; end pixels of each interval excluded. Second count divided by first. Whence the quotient 1.0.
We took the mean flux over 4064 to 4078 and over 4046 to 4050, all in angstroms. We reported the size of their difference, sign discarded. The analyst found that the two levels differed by 0.4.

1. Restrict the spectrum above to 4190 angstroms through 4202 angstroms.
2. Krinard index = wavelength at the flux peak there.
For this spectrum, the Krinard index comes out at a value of 4191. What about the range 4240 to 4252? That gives 4245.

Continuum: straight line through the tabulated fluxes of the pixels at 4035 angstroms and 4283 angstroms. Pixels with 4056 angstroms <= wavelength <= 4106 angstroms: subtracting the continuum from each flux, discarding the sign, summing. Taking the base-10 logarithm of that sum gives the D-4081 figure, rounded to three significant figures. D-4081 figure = 1.20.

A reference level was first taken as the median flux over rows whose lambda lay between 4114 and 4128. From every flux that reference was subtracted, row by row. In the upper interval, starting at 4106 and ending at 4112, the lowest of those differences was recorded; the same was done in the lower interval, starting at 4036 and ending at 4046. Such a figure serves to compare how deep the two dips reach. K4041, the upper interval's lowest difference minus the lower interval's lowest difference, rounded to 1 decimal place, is -1.6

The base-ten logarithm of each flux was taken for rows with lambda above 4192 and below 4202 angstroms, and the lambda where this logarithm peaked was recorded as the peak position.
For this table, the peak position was 4193 angstroms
